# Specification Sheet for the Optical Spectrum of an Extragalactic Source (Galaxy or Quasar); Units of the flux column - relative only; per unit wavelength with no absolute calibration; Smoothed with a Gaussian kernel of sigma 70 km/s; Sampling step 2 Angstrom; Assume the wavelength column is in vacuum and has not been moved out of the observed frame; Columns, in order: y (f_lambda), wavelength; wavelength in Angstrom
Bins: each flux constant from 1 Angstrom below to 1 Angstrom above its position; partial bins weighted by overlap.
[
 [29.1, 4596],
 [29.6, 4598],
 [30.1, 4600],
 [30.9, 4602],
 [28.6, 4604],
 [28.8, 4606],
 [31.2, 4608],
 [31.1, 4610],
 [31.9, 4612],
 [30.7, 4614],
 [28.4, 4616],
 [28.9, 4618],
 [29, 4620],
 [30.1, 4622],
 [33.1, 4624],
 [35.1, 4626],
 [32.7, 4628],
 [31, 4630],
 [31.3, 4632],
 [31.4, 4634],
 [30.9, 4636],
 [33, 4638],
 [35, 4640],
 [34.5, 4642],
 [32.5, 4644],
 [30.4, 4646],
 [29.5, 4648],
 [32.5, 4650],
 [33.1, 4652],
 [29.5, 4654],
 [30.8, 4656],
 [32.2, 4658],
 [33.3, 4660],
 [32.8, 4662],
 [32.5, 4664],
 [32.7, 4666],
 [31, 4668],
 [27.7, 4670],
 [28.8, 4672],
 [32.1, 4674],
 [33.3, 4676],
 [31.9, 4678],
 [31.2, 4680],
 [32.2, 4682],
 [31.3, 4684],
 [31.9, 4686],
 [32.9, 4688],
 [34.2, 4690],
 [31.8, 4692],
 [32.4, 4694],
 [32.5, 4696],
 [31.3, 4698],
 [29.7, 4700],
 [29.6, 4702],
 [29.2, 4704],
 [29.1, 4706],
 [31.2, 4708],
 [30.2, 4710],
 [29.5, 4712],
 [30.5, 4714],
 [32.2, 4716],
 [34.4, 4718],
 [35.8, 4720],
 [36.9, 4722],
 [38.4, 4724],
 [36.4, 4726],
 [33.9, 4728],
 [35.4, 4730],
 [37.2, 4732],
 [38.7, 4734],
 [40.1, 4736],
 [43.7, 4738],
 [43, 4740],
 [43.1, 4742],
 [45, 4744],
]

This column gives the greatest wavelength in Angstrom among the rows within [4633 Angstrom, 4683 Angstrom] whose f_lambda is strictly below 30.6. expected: 4672 Angstrom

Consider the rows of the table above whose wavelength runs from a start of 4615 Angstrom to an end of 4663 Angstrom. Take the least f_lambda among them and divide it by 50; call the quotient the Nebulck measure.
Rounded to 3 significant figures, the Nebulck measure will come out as 0.568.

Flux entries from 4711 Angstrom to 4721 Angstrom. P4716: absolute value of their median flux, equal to 32.2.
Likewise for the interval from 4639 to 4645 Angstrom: 34.5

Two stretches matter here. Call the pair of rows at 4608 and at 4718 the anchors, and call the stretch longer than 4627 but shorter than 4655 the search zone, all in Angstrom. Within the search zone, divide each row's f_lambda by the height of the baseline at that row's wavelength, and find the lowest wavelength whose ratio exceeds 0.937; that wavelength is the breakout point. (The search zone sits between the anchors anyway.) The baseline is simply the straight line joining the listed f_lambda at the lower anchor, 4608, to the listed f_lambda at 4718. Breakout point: 4628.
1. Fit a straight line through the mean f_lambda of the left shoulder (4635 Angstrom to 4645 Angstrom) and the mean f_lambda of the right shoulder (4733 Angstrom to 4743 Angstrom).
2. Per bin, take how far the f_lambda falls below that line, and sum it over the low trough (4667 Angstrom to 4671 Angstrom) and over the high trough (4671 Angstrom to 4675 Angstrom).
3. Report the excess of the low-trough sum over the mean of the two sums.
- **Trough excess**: 1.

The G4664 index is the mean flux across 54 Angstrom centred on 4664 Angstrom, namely 32.0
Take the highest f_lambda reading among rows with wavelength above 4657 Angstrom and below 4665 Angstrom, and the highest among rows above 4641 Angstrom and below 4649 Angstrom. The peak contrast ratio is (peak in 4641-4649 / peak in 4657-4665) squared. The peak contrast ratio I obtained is 1.07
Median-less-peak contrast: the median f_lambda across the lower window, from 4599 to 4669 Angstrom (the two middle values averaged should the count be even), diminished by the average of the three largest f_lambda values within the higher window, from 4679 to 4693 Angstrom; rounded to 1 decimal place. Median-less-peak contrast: -1.9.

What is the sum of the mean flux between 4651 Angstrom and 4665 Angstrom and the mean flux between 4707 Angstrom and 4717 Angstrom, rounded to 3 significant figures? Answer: 62.7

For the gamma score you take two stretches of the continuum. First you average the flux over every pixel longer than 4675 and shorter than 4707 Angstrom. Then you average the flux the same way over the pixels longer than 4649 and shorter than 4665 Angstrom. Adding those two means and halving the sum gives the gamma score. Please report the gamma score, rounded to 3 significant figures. 31.8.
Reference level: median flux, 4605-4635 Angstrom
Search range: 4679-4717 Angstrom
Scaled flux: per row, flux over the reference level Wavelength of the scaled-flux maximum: 4690 Angstrom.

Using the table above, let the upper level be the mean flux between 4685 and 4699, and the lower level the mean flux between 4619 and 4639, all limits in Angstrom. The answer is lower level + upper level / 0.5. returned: 96.6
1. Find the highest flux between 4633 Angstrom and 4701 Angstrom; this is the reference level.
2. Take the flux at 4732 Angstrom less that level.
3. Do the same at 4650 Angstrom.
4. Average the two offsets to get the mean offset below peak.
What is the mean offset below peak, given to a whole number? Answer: 0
